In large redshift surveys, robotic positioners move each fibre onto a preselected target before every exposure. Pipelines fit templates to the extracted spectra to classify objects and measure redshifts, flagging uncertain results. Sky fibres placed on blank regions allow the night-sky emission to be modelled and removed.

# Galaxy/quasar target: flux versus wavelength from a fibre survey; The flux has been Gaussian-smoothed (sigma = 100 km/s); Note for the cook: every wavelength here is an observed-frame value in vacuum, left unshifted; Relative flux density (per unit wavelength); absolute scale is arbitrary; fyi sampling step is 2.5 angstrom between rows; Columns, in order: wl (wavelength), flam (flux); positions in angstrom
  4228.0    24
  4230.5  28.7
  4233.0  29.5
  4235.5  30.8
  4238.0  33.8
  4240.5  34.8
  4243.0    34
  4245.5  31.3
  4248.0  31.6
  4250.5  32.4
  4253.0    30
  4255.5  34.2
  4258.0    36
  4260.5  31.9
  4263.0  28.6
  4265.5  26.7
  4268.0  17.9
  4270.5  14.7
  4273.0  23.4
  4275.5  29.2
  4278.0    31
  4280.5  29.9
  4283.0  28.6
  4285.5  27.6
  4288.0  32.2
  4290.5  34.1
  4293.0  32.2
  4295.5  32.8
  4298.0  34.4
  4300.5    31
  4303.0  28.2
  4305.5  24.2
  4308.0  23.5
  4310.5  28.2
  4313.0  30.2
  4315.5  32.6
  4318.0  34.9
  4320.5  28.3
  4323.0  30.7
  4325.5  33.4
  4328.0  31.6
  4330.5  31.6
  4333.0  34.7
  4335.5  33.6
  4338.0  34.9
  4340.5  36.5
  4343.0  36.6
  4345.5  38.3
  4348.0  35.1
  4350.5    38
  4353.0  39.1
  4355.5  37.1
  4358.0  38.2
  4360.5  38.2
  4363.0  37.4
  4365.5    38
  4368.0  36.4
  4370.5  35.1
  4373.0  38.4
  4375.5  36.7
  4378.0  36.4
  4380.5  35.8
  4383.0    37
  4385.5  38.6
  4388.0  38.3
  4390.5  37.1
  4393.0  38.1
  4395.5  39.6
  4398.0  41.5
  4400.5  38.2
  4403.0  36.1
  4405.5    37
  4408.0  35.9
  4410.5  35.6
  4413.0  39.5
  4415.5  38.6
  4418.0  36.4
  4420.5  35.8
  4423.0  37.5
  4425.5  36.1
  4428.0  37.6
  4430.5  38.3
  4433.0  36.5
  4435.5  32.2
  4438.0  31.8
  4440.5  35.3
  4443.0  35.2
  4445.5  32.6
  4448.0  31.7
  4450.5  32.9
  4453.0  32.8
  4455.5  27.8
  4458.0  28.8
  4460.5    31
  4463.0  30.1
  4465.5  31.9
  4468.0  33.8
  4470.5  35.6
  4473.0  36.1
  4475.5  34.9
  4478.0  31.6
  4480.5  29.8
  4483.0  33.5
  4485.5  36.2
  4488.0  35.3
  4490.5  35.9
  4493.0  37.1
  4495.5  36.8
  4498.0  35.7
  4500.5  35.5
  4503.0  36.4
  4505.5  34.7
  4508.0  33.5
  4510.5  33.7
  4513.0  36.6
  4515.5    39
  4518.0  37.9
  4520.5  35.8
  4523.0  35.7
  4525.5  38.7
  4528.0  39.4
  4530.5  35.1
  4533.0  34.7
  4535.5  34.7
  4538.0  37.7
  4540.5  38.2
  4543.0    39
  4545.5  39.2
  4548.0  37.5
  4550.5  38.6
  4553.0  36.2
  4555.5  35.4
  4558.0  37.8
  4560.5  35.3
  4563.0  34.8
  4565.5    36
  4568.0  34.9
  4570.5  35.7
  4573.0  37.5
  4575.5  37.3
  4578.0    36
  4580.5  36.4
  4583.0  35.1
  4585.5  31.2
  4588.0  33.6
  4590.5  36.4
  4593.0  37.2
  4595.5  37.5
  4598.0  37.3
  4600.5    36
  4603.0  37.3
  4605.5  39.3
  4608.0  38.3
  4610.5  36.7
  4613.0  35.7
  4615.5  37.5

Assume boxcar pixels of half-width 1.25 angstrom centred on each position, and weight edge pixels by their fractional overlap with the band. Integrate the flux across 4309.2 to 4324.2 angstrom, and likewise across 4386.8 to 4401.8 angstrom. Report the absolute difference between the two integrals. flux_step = 120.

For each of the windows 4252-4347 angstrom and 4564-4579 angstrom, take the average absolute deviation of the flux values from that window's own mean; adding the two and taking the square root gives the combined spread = 2.1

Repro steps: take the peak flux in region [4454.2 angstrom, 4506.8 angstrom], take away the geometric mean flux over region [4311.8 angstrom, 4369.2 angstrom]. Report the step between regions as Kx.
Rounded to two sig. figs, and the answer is 2.2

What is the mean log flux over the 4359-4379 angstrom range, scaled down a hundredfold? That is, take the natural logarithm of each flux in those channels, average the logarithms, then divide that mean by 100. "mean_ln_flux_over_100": 0.0361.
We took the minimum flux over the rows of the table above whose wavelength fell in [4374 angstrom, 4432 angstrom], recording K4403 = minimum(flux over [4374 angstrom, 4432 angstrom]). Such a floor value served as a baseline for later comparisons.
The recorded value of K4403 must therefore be 35.6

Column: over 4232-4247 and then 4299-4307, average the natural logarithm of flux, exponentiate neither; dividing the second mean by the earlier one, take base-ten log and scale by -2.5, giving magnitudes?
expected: 0.05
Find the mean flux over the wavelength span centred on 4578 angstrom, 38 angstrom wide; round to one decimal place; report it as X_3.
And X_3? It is 35.7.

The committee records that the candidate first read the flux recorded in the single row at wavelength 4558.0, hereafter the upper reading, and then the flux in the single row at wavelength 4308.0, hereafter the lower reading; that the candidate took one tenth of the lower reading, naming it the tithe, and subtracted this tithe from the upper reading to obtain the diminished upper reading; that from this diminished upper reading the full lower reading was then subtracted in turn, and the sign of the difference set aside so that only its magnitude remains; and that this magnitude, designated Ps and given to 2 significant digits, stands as 12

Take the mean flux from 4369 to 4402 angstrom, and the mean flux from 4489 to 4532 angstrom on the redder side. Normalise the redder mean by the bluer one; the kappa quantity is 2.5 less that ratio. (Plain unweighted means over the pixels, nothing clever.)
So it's 1.54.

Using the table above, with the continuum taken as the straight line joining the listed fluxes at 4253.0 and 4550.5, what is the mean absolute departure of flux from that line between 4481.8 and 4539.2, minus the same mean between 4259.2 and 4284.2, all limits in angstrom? -3.0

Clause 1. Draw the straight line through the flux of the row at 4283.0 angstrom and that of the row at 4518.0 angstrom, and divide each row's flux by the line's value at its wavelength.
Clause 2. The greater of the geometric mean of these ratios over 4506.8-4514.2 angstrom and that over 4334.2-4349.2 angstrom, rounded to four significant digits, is 1.158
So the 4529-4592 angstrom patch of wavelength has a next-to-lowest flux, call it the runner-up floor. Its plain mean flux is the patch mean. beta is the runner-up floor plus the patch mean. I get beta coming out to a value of 70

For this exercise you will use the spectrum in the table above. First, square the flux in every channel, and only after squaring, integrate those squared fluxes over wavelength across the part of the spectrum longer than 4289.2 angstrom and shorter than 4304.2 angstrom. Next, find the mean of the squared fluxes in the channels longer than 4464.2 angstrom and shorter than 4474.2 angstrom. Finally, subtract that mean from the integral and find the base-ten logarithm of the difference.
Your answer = 4.16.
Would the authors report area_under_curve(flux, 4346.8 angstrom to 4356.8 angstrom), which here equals 373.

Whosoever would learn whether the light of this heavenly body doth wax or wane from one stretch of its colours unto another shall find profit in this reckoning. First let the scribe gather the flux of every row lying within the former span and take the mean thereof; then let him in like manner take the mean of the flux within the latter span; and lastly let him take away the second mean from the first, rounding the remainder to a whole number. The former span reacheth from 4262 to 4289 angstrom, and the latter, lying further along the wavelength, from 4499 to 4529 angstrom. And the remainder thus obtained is -10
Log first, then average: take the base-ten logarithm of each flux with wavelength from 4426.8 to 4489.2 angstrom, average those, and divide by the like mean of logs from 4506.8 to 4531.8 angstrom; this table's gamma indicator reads 0.97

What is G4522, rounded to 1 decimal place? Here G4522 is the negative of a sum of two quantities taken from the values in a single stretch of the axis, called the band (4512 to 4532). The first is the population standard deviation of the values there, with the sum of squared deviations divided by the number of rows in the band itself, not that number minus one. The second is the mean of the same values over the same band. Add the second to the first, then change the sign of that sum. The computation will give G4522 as -38.8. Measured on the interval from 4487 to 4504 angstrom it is -36.7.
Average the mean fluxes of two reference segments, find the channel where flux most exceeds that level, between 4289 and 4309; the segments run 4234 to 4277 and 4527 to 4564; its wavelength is 4298.0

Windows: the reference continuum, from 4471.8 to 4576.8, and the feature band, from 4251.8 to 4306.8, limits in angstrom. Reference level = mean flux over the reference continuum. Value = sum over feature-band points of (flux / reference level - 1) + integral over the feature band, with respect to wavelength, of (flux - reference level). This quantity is -392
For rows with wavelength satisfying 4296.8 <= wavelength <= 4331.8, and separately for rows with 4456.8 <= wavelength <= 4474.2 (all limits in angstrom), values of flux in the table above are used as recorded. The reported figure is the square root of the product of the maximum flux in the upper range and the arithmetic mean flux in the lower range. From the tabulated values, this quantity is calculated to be 33.0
